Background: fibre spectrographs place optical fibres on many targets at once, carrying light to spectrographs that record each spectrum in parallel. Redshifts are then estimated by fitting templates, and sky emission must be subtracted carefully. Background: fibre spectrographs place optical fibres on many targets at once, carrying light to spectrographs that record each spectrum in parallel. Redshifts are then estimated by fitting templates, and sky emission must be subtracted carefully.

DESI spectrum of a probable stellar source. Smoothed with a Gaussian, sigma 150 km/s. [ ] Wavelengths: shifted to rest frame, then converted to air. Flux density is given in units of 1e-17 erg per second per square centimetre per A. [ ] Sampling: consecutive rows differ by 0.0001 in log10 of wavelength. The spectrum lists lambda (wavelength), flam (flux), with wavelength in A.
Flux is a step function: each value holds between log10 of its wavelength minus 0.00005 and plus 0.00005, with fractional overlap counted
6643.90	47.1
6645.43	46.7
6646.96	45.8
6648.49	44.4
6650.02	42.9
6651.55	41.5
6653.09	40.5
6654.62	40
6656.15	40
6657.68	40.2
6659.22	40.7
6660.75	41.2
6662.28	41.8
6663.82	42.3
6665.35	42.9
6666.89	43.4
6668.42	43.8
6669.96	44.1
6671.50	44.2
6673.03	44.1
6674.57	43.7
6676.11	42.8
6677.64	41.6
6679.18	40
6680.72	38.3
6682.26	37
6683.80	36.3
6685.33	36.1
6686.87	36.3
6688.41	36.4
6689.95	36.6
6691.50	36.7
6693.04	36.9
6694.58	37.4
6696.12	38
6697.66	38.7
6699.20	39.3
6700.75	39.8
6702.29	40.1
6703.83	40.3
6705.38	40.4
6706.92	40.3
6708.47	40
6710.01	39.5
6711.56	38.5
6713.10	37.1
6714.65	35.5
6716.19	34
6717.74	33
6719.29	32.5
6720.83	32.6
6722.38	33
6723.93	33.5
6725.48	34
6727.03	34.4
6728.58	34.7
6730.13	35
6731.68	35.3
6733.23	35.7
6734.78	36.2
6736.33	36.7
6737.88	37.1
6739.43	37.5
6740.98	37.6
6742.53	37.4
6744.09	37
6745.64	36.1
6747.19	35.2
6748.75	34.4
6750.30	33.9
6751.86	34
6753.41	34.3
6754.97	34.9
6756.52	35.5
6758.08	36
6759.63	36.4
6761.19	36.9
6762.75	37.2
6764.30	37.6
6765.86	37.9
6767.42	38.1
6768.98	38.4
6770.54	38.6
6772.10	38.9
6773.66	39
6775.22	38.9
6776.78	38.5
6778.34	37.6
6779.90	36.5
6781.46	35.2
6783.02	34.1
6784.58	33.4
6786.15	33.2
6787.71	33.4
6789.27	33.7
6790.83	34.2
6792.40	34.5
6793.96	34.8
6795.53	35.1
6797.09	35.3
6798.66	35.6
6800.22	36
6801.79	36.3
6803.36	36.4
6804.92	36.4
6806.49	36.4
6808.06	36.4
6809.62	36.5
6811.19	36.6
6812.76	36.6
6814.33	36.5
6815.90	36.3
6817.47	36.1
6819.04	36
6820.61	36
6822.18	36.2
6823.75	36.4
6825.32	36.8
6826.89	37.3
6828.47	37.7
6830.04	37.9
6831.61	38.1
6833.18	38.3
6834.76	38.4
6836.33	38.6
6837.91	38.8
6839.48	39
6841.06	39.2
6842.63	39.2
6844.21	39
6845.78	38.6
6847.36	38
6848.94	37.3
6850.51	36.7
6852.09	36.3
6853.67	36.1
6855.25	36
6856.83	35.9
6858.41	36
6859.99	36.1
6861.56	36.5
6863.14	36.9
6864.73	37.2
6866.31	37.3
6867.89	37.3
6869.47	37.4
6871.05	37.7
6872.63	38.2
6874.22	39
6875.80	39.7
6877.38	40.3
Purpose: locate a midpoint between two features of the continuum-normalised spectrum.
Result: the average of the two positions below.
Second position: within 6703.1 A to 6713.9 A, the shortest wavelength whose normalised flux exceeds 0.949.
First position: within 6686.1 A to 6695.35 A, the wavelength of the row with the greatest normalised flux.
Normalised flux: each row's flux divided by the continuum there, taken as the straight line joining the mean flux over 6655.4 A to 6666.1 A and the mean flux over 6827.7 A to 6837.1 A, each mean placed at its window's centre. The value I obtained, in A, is 6699.2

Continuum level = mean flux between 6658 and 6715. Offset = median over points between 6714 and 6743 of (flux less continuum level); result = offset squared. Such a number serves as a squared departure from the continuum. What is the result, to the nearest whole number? 23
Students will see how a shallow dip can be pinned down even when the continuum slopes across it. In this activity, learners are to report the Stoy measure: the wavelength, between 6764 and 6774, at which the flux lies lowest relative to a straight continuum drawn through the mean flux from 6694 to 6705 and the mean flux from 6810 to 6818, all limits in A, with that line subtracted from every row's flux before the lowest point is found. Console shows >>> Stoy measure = 6764.30 A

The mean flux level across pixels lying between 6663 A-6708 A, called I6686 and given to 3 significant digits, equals 39.9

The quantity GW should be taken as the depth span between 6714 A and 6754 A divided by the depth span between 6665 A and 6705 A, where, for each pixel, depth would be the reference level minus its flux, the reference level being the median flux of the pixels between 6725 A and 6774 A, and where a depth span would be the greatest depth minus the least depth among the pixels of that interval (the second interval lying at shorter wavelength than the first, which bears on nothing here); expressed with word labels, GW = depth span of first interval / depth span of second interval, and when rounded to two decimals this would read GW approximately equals 0.63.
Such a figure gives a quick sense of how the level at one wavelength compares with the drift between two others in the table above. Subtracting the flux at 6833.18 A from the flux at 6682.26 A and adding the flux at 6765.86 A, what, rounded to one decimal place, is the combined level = 36.6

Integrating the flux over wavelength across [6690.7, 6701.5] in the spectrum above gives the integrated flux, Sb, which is 411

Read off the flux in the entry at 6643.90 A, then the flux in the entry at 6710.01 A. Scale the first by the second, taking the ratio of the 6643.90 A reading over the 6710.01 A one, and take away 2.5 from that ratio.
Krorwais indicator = -1.31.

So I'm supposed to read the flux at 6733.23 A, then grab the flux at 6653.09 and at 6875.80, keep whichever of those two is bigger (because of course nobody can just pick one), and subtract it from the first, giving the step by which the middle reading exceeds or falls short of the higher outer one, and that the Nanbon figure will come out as -4.8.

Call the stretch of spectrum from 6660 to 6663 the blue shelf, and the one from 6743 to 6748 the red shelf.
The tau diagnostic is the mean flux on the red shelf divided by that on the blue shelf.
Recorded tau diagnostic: 0.87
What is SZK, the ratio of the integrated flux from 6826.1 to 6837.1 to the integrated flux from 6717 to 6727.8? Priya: 1.16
